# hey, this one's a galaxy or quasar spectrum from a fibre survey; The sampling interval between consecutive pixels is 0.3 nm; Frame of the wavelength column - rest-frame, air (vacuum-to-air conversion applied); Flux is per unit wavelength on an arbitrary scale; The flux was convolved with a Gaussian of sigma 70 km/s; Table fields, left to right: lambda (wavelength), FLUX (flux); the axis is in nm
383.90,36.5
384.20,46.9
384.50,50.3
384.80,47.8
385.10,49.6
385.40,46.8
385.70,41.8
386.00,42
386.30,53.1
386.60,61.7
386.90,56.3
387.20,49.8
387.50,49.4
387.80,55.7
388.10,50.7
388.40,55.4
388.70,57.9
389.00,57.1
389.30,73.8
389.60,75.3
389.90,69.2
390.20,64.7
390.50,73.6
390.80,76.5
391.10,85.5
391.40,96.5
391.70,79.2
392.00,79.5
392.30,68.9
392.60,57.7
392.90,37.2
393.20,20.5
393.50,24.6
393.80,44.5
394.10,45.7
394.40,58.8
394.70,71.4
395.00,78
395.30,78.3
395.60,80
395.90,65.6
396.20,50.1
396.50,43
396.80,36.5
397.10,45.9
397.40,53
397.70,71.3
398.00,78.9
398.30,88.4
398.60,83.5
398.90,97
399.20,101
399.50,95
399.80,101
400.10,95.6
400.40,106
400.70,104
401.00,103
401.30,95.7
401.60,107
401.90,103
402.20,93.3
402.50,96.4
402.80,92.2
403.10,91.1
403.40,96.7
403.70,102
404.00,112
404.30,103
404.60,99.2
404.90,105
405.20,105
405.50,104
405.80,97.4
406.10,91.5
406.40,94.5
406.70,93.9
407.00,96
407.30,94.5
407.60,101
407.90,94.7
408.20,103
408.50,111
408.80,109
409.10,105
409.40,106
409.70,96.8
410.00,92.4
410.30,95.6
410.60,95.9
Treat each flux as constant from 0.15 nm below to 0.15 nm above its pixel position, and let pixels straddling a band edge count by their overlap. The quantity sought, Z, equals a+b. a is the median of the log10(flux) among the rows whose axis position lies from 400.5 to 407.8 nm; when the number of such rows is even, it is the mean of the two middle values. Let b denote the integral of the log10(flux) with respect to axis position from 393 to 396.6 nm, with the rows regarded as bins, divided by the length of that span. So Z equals 3.70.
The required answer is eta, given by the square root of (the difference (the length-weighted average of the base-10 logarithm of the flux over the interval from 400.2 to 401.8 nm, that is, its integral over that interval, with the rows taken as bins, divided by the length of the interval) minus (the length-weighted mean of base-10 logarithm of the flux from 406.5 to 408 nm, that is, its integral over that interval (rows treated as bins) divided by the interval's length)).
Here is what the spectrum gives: 0.17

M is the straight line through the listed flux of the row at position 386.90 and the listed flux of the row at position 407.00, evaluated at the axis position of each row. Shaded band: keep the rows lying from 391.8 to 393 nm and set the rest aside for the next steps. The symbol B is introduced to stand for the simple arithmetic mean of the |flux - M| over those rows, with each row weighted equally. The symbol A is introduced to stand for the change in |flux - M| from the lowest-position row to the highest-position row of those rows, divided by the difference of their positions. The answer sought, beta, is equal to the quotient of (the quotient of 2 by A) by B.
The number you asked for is 0.01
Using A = 20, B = 14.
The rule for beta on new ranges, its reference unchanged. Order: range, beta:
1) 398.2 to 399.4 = 0.01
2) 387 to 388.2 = 0.32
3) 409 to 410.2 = 0.06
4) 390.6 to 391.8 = 0.10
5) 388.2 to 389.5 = 0.04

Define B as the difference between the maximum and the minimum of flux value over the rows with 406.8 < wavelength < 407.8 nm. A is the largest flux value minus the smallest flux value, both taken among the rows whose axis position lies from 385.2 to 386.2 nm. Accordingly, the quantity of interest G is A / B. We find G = 0.8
